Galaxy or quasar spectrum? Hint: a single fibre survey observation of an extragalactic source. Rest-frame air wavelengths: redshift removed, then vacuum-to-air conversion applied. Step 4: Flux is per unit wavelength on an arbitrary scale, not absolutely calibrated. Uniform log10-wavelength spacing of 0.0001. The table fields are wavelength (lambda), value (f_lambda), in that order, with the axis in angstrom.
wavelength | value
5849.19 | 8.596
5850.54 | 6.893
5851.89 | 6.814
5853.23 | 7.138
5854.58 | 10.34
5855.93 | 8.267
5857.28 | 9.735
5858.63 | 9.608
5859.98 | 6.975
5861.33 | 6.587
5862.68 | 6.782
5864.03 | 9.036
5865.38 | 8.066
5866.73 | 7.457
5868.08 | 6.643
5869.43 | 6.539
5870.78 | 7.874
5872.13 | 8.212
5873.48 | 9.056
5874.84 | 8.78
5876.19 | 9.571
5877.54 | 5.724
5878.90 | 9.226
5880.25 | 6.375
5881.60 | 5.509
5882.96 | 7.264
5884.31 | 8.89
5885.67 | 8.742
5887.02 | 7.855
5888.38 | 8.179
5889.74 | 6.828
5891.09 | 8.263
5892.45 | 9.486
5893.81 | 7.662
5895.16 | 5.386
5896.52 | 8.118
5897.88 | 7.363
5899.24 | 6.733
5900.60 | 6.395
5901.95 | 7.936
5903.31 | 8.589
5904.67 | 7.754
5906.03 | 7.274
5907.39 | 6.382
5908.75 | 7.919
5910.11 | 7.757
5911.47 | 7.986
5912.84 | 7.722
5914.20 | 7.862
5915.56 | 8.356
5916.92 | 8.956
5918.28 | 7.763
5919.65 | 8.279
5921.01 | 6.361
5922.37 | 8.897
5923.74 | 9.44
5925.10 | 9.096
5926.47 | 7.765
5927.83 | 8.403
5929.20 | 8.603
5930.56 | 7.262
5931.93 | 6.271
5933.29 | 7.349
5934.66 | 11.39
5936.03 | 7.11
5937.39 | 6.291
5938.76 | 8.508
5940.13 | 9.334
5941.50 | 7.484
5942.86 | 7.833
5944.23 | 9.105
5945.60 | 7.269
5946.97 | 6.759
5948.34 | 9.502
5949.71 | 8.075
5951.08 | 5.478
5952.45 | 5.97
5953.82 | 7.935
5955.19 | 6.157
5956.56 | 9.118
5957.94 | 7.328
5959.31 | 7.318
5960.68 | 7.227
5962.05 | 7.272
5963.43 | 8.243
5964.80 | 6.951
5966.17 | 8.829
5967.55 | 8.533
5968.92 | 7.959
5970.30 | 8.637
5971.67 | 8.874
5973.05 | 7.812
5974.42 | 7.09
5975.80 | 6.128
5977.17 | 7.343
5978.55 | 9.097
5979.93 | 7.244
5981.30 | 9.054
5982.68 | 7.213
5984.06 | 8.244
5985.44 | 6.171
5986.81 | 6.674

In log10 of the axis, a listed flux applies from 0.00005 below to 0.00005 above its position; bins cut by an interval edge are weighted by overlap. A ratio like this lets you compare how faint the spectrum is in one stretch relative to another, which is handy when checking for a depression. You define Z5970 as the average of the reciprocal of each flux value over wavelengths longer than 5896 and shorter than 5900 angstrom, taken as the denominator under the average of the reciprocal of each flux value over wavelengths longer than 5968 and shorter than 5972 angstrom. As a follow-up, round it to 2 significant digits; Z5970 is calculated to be 0.87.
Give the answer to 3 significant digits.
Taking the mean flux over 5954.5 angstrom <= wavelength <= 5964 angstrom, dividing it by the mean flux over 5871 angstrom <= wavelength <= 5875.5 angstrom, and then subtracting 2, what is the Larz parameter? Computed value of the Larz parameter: -1.13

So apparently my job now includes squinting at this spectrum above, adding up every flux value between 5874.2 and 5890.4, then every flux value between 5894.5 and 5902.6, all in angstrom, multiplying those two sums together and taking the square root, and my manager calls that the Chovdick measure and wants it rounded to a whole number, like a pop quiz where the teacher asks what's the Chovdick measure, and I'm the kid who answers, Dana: 62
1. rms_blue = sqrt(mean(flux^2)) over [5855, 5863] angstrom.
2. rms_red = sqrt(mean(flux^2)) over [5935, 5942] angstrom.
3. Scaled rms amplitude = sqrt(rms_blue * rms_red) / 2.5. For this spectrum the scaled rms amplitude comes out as 3.18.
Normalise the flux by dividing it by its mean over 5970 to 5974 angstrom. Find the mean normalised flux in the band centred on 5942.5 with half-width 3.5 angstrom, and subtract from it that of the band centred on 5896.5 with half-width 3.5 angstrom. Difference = 0.14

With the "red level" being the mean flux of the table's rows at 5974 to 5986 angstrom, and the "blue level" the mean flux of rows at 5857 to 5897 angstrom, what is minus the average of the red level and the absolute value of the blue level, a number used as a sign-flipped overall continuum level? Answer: -7.66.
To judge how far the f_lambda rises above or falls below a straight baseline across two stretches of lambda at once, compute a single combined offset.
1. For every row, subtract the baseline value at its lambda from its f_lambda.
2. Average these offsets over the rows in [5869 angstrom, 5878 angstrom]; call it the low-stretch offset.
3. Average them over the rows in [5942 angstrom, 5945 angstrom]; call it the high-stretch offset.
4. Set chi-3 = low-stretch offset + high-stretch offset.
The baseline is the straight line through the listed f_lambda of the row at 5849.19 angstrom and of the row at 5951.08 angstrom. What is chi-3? 2.9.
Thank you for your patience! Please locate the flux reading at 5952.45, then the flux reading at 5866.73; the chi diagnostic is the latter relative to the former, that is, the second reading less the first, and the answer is 1.5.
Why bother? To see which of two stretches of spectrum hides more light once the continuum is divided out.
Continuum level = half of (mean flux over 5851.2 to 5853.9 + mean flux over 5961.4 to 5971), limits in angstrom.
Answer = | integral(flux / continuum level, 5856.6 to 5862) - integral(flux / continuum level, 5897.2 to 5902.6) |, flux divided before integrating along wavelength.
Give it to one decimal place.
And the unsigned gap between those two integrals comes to 0.8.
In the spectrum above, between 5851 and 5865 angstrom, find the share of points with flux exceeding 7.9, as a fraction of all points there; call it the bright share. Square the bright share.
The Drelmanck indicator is 0.25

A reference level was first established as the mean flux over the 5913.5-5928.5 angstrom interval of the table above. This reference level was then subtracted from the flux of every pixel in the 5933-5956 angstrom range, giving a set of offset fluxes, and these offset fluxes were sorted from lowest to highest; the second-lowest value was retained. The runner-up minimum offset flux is -2.3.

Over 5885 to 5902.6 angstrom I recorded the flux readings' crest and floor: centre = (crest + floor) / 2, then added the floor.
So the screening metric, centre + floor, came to 12.82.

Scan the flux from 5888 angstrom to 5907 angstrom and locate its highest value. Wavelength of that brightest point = 5892.45 angstrom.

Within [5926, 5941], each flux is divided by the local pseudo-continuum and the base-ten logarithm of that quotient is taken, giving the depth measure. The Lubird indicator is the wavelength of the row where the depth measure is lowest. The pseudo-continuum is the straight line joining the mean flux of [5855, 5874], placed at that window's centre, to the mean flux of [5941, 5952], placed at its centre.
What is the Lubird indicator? 5931.93 angstrom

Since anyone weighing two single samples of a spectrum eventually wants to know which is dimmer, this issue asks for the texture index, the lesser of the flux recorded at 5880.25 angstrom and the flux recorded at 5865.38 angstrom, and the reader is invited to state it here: 6.4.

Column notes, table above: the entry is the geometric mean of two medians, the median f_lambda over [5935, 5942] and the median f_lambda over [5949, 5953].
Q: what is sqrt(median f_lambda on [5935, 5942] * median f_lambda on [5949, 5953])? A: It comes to 6.7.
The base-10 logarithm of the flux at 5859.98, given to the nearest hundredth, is 0.84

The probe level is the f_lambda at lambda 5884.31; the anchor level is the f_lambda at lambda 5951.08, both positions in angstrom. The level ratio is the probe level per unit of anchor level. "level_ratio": 1.62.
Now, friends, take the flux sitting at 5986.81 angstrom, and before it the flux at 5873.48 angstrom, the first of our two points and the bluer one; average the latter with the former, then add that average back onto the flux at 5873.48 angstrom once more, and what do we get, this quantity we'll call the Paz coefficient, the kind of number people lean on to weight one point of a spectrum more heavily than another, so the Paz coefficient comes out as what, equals 16.9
